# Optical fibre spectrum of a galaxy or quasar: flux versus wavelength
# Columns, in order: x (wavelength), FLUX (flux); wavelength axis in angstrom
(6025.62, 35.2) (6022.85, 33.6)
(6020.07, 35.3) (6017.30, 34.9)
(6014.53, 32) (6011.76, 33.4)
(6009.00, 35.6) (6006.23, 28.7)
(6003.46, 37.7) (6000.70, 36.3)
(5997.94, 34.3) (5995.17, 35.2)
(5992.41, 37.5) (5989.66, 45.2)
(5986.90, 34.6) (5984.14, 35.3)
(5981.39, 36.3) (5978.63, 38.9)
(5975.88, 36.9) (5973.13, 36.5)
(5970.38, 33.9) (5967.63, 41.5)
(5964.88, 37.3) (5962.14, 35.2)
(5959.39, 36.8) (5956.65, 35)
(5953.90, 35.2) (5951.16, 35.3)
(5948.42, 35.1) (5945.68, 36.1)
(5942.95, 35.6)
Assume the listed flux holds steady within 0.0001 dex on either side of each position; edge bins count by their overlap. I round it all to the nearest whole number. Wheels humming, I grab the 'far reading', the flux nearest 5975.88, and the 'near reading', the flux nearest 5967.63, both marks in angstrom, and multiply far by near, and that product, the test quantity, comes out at 1531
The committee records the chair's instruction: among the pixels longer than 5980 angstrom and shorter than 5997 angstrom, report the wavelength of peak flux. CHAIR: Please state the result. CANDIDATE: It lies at 5989.66 angstrom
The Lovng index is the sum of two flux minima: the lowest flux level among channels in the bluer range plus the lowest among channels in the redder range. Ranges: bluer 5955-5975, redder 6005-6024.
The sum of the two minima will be 63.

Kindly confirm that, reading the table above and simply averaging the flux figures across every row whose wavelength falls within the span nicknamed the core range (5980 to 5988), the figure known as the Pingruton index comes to 35.4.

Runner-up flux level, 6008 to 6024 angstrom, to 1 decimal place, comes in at 35.3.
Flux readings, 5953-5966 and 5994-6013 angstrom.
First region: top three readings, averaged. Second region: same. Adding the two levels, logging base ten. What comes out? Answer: 1.86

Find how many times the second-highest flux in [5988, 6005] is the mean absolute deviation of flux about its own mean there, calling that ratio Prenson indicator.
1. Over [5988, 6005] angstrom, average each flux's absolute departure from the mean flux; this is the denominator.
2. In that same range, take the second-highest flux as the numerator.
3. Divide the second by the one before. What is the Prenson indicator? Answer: 15.1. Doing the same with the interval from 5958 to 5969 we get 19.6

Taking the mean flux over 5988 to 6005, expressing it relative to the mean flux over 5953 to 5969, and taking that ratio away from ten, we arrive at 8.98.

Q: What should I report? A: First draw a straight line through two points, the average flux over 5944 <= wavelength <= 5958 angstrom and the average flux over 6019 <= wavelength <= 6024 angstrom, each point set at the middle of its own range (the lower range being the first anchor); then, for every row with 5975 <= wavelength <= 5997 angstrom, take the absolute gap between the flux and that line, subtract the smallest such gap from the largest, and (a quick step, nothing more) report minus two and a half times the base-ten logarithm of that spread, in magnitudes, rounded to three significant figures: -2.51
